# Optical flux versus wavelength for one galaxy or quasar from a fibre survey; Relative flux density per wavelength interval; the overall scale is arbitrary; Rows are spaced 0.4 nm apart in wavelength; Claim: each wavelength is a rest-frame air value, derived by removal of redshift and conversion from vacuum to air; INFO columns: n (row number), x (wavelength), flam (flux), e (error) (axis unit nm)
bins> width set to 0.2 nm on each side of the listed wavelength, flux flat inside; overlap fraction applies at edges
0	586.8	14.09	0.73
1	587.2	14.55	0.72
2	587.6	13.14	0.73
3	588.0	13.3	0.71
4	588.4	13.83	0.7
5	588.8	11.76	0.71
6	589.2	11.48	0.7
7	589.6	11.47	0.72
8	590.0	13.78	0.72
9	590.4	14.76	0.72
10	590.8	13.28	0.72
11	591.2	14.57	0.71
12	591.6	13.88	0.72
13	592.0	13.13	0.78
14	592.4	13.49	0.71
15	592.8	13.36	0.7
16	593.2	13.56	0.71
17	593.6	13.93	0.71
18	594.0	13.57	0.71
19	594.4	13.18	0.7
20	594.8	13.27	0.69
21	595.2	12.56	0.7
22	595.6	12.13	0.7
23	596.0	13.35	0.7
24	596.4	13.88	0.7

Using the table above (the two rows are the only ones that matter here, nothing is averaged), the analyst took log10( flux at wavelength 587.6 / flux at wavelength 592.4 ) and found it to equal -0.01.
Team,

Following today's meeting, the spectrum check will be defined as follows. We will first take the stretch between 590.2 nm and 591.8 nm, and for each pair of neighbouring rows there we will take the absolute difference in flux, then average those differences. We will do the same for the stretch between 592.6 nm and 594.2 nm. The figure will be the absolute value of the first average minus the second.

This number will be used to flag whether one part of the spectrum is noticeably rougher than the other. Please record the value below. 0.84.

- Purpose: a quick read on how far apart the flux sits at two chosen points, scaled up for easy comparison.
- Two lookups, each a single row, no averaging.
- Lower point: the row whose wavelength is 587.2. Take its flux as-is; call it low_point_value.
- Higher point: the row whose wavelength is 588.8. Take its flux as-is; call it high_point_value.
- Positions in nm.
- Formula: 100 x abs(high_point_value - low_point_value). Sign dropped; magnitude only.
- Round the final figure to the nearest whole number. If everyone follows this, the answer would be 279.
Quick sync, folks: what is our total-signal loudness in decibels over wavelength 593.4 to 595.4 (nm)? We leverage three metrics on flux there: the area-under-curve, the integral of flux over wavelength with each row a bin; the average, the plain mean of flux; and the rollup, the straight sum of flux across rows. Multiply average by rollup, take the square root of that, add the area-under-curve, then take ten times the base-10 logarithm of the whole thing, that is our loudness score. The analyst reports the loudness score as 17.5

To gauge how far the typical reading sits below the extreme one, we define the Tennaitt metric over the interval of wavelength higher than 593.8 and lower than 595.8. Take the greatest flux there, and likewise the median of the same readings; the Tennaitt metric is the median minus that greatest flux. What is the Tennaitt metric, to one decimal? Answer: -0.4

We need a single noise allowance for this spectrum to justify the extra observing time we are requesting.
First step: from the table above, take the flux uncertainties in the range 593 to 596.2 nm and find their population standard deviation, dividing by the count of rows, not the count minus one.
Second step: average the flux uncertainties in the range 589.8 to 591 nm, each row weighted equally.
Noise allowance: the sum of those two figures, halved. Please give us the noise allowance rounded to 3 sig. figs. 0.363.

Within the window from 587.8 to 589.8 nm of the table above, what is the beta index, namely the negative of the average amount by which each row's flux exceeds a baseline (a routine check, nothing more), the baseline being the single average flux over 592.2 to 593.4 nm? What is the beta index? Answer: 1.1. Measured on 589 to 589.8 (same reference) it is 2.0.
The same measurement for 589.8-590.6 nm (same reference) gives -0.8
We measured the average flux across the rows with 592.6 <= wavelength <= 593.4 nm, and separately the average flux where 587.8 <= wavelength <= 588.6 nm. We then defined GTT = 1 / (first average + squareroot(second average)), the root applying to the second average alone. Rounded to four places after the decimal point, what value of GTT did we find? 0.0583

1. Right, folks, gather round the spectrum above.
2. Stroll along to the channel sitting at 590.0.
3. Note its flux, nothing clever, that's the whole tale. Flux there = 13.78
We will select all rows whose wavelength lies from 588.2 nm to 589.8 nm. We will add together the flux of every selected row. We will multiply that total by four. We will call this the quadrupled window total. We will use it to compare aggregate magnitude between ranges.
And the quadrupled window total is 194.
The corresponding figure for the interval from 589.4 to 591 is 213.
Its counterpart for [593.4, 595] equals 216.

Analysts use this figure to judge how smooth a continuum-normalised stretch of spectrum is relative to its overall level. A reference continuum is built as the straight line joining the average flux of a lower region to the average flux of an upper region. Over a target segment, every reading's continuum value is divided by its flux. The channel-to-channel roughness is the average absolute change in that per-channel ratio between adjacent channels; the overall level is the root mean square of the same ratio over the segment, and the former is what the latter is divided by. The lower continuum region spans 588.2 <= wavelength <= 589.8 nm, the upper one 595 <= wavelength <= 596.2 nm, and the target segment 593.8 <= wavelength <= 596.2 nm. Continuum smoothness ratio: 22.0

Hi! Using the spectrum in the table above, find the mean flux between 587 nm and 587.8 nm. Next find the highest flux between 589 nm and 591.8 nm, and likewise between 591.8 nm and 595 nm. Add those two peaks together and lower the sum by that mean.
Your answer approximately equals 14.8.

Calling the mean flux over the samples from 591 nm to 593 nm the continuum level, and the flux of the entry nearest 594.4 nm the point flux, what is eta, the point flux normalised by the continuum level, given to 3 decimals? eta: 0.963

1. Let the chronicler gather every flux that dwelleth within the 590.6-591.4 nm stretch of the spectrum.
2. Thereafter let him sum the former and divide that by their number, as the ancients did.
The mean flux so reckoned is 13.9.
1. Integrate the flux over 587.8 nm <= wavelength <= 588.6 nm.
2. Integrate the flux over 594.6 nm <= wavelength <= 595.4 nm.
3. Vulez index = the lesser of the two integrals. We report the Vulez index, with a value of 10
